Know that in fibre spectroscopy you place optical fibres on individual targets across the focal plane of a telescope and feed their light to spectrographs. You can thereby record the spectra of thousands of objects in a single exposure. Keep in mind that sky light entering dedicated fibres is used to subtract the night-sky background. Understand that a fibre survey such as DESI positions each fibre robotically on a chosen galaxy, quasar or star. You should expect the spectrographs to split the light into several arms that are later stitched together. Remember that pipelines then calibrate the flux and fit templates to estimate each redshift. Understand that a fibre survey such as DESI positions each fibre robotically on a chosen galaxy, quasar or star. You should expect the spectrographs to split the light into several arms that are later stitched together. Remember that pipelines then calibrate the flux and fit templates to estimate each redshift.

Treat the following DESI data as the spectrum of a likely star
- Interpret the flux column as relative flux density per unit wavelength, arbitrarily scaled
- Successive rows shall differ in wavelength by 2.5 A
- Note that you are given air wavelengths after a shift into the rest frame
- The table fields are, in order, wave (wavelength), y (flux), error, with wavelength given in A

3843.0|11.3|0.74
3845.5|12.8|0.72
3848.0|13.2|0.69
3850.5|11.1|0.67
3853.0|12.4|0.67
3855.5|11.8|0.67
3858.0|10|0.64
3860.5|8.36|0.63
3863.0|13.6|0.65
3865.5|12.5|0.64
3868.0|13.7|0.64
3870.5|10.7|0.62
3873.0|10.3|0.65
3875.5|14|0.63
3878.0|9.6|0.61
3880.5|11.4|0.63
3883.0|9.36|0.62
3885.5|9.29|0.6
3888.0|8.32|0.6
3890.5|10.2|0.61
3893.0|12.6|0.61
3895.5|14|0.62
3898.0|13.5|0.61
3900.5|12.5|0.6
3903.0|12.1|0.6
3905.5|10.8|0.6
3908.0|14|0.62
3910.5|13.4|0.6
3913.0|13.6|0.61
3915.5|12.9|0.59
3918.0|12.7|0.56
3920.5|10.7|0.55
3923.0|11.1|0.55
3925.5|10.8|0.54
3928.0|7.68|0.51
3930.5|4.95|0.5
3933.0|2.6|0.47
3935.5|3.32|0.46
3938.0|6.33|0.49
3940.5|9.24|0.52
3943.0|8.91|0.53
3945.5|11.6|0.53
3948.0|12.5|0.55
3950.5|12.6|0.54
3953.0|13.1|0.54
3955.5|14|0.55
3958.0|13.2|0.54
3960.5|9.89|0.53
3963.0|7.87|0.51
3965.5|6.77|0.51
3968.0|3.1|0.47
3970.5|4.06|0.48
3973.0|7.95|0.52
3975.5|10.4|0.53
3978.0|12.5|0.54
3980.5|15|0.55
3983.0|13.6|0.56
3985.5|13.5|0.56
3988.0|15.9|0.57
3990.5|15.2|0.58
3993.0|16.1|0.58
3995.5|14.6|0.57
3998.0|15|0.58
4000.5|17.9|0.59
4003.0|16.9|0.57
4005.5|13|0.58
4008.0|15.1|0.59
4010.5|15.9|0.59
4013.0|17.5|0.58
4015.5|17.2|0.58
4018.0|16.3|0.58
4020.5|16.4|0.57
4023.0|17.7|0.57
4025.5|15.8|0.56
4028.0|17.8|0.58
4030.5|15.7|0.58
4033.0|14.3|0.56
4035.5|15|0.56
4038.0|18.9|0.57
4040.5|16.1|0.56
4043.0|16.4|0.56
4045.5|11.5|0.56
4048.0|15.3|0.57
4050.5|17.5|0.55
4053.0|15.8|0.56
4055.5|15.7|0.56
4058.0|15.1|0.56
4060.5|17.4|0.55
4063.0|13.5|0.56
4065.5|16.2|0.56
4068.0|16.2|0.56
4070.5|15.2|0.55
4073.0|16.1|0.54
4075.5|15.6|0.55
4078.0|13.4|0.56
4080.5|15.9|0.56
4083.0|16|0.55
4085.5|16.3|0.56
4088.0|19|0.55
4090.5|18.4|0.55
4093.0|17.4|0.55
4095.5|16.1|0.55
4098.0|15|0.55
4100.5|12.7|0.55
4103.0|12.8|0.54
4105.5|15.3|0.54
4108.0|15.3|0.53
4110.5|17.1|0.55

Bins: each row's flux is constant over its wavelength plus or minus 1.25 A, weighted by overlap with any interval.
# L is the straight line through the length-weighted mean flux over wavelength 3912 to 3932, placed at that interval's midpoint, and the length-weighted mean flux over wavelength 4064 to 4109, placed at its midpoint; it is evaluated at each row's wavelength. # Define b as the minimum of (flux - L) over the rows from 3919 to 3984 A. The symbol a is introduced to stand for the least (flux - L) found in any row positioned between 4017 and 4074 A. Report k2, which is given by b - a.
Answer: -5.9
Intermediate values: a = -3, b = -9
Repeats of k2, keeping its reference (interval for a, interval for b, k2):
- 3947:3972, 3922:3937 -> 0.6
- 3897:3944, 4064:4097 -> 6.1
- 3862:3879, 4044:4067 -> -3.5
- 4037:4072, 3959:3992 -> -5.9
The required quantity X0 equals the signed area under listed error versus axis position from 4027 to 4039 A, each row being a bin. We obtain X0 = 6.8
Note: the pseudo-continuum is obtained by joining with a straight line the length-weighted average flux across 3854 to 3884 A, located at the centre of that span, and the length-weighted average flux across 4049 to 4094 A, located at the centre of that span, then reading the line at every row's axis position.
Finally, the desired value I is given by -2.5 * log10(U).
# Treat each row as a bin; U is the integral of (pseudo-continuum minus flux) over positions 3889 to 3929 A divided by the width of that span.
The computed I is 1.7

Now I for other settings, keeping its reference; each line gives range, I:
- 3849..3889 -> 1.5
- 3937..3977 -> -1.5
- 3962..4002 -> -0.8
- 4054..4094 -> 2.3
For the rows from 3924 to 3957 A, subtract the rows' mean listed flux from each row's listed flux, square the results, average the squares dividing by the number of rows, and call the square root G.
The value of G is 3.7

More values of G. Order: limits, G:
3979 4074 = 1.5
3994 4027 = 1.4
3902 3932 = 2.5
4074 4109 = 1.8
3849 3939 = 2.9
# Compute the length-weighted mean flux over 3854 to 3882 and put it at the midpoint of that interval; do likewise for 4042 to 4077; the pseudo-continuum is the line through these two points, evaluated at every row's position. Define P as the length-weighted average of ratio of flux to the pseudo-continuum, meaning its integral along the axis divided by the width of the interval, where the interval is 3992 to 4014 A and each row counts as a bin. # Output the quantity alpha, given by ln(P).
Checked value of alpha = 0.096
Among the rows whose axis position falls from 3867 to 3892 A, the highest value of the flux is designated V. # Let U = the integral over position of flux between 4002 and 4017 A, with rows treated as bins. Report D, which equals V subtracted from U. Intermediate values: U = 239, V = 14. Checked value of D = 225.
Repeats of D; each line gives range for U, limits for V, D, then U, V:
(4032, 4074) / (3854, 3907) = 644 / 658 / 14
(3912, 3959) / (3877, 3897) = 459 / 473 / 14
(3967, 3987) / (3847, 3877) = 189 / 203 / 14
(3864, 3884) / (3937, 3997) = 214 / 230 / 16.1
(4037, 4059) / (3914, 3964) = 333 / 347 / 14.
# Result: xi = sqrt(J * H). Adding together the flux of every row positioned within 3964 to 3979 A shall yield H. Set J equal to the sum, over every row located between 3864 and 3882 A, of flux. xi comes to 61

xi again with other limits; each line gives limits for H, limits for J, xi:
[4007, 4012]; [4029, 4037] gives 37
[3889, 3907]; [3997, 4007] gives 73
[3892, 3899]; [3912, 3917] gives 33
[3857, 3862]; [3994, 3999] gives 23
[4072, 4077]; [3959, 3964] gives 24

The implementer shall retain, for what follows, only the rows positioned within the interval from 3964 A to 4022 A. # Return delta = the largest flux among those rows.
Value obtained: 17.9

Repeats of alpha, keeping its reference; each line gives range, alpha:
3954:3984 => -0.321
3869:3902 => -0.050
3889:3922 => 0.021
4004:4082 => 0.042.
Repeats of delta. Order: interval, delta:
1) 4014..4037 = 17.8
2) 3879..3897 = 14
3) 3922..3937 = 11.1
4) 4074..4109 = 19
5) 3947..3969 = 14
